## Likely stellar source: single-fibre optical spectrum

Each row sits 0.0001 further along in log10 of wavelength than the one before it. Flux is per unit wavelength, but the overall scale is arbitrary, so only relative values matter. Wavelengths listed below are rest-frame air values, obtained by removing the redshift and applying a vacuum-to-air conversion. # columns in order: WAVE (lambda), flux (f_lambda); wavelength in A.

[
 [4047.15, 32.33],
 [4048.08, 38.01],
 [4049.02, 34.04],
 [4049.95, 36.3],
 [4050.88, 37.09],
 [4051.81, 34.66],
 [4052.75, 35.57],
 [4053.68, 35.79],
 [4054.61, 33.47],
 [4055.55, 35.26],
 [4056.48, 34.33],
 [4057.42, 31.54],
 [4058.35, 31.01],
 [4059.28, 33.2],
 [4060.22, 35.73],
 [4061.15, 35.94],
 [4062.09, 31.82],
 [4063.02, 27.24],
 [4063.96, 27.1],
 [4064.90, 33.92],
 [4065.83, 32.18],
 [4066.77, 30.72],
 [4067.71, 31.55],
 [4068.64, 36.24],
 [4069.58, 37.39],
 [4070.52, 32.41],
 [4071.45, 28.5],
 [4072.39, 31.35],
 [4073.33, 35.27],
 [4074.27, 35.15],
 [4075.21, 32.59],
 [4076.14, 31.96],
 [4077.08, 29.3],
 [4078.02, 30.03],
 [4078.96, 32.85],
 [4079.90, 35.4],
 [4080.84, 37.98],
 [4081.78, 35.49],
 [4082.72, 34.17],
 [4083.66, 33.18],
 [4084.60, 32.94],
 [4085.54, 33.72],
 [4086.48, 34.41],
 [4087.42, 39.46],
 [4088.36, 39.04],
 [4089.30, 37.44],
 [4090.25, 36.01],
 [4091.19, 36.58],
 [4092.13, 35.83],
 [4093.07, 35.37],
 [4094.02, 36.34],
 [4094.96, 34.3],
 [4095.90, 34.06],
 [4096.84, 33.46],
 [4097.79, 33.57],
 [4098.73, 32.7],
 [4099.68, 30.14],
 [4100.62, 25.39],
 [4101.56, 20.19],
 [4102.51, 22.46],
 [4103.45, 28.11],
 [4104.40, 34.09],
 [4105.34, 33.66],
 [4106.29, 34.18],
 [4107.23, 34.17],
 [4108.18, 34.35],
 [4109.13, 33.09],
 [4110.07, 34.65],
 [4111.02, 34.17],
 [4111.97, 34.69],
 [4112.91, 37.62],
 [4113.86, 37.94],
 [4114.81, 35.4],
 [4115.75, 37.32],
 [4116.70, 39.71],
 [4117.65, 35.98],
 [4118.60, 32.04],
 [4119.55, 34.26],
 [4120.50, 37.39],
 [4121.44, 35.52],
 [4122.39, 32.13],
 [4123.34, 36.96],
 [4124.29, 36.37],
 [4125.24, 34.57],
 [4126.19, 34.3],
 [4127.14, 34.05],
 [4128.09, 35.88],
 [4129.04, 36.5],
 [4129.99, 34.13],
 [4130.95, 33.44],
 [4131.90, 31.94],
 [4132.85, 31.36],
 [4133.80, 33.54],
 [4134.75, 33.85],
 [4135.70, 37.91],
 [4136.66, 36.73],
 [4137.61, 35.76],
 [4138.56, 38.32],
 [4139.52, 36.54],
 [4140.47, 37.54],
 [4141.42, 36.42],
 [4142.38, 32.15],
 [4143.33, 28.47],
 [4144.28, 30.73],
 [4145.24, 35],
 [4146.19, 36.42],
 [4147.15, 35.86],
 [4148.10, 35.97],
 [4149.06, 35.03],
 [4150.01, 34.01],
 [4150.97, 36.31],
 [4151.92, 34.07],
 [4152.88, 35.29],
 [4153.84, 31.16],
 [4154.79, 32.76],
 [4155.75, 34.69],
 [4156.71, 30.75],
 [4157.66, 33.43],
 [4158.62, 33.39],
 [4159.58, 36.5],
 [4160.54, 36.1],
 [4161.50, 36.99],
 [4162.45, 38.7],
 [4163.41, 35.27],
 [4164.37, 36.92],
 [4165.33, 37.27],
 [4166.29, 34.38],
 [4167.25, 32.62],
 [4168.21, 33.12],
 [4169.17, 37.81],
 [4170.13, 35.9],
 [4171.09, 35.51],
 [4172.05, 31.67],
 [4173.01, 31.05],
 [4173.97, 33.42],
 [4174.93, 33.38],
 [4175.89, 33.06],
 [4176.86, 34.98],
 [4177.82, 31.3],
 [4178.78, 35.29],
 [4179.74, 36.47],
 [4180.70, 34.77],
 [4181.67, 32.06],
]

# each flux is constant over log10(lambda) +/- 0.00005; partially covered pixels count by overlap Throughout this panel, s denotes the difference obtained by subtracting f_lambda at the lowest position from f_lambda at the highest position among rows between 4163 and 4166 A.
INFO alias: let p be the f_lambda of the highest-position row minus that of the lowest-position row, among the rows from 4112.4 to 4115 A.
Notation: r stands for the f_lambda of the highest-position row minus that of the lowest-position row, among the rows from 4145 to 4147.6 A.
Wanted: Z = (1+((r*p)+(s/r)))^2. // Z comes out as 2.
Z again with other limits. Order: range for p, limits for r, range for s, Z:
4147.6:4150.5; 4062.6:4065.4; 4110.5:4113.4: 134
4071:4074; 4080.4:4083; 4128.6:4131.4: 576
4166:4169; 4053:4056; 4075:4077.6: 62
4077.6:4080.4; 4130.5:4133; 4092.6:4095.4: 93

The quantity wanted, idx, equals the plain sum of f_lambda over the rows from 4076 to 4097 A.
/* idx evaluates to 799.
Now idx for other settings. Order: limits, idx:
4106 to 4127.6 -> 811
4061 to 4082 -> 752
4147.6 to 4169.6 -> 803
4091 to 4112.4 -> 746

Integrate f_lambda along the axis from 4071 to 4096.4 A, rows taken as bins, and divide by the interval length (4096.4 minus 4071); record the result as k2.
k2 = 34.4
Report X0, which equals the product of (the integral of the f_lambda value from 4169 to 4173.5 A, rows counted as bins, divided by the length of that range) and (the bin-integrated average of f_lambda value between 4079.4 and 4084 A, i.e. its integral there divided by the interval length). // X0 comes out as 1205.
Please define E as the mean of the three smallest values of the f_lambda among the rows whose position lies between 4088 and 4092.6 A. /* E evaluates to 36.1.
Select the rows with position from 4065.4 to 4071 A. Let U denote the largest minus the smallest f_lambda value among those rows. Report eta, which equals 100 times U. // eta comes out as 667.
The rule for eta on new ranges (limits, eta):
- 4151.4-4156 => 413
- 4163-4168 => 465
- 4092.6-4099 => 364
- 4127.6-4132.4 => 456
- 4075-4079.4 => 355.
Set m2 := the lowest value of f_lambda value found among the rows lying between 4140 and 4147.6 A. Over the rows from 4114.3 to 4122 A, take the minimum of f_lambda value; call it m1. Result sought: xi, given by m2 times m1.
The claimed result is 912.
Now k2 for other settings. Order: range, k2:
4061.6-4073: 31.7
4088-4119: 33.7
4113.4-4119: 36.4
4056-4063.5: 32.6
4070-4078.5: 31.9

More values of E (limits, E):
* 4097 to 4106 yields 22.7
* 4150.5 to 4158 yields 31.6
